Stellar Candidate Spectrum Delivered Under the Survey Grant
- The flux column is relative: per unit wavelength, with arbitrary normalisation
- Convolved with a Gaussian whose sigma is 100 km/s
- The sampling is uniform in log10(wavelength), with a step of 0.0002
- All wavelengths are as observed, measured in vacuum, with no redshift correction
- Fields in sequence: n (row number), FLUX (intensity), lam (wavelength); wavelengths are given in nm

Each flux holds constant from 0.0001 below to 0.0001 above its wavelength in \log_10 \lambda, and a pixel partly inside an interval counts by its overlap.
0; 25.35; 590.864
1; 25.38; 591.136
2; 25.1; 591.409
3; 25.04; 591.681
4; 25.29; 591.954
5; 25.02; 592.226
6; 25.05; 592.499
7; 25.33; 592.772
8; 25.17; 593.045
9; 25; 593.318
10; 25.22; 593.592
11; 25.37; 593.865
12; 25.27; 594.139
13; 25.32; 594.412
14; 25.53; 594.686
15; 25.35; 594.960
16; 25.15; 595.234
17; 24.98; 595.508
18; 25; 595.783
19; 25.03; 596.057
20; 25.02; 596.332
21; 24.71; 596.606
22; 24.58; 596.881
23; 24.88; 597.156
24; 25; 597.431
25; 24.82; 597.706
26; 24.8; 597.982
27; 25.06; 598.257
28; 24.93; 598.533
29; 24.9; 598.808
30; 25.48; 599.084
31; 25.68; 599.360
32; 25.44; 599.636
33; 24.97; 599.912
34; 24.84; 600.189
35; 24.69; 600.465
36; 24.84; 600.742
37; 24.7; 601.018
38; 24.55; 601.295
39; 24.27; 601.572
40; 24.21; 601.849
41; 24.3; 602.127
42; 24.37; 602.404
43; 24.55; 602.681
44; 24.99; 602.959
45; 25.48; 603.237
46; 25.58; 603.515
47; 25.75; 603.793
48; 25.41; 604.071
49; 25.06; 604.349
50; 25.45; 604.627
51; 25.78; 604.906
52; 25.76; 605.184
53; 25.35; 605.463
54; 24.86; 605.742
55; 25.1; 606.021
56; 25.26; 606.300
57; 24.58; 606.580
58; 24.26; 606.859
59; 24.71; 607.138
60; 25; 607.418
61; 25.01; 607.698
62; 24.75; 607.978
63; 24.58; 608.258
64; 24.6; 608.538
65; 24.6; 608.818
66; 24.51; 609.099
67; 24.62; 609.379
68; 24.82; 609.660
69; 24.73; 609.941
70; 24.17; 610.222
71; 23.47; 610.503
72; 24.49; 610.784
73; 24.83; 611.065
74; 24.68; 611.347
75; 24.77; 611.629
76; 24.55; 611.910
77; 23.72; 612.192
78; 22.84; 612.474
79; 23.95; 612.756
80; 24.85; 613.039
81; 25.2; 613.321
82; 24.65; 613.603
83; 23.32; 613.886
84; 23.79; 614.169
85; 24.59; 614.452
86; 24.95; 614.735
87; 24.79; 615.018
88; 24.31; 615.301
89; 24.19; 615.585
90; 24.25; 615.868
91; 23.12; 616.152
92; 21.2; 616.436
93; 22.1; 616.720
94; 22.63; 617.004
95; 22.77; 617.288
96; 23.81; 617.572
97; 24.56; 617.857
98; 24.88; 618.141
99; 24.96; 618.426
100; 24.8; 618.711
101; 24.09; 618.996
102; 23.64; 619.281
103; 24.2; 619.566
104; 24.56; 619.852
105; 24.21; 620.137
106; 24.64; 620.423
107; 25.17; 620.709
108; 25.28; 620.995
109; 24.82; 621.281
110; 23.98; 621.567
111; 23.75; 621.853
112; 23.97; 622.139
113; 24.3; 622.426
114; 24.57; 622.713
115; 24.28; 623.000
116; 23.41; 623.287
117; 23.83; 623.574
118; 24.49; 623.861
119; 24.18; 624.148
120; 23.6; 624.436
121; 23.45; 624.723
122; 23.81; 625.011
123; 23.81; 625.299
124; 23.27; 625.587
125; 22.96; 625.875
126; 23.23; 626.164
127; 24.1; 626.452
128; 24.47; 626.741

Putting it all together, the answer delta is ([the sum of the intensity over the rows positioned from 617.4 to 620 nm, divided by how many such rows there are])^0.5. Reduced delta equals 4.94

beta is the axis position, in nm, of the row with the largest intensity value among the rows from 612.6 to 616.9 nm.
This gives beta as 613.321 nm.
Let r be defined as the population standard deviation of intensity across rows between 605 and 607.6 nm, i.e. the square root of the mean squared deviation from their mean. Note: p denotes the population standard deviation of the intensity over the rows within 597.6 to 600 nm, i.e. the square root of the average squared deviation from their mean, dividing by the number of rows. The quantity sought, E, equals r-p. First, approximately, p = 0.31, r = 0.4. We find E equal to 0.12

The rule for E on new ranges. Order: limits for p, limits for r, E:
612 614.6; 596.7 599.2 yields -0.50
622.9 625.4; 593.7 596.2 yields -0.17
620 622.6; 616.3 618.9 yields 0.79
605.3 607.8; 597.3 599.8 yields -0.02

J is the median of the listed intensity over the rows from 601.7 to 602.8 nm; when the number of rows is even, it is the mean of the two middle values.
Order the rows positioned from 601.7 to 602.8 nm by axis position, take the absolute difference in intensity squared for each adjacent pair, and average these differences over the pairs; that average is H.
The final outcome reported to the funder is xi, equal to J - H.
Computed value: 19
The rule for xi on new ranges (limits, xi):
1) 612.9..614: -11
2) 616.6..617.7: -3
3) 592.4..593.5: 15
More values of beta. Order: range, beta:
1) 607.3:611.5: 607.698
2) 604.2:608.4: 604.906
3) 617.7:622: 620.995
